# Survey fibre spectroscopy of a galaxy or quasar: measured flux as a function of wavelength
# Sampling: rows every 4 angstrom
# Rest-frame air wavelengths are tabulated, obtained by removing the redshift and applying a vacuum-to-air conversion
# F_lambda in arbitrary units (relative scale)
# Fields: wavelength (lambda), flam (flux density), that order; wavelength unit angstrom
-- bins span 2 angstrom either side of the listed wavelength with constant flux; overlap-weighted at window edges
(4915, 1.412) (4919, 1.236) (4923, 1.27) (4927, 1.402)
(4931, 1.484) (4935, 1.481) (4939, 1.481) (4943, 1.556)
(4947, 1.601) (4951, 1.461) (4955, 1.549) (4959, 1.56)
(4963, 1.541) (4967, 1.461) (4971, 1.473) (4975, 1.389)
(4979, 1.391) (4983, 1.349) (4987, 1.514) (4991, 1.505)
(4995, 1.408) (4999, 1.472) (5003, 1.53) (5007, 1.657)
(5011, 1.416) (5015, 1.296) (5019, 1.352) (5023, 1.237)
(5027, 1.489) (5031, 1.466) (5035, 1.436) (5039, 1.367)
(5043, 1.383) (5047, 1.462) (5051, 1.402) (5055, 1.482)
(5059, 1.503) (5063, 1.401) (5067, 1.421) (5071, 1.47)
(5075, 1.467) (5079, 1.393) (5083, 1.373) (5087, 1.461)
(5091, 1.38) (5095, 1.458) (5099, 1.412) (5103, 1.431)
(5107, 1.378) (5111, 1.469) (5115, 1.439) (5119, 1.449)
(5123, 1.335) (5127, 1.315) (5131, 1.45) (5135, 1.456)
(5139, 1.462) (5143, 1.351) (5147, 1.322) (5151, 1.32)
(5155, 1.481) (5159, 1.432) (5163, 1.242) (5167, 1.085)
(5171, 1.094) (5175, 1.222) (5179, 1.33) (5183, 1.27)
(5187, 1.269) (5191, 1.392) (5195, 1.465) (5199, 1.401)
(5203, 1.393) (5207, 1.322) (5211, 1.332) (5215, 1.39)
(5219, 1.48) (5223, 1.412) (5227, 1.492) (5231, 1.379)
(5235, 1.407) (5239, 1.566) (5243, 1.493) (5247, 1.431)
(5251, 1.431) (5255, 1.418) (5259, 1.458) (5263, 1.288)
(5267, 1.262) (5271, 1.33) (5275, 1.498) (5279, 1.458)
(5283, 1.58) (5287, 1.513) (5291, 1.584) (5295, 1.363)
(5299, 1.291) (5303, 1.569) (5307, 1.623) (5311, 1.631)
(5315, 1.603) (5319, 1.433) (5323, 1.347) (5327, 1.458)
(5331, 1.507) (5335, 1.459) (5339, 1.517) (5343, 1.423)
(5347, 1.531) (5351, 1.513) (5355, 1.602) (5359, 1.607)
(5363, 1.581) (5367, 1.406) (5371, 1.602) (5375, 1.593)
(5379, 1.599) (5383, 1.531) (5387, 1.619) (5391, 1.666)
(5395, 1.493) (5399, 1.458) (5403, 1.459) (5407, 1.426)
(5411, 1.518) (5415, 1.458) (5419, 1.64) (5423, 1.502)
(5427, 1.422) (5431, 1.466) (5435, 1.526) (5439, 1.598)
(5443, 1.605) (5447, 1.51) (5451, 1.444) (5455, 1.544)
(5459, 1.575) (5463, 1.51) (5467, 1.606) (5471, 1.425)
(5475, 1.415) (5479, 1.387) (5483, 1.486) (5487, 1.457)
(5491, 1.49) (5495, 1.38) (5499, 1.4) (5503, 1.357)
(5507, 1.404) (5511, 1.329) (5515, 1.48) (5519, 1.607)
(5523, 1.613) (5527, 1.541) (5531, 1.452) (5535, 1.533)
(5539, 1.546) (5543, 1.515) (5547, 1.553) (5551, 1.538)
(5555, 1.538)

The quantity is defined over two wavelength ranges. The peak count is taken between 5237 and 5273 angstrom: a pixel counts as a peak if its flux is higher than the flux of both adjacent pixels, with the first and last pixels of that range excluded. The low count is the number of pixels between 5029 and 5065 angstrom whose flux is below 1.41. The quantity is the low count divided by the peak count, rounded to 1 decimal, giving 4.0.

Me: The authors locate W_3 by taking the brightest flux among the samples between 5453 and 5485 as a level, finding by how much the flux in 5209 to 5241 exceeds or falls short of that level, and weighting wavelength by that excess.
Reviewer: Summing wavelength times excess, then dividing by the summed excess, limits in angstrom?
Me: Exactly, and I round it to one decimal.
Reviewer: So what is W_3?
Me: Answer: 5222.8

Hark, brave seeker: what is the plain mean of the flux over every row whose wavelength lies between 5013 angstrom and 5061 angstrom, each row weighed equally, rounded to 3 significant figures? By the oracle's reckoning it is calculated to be 1.41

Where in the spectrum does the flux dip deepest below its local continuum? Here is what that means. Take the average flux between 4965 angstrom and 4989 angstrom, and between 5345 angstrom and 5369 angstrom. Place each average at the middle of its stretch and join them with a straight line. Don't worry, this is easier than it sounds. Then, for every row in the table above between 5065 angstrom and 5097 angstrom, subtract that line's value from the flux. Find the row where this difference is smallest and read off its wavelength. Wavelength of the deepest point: 5083 angstrom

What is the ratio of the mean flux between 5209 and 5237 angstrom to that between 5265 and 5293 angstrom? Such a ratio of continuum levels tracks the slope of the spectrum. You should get 0.97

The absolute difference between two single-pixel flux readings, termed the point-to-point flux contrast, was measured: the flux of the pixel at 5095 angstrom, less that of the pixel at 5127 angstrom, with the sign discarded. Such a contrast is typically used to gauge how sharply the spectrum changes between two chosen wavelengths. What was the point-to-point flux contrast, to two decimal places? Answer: 0.14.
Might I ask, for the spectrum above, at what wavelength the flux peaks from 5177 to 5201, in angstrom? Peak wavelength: 5195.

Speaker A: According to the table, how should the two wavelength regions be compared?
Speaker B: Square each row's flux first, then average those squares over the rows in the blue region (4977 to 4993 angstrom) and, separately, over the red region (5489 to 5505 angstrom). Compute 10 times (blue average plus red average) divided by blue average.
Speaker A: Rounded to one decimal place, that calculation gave 19.5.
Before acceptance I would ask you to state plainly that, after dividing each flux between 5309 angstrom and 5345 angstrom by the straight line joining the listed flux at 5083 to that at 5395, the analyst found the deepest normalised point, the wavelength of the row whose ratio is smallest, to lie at 5323 angstrom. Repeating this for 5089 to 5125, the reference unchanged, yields 5123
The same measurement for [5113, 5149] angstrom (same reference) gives 5147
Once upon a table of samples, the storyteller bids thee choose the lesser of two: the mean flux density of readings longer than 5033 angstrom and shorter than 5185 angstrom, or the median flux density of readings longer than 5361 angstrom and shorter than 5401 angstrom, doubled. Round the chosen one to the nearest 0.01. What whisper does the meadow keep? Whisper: 1.38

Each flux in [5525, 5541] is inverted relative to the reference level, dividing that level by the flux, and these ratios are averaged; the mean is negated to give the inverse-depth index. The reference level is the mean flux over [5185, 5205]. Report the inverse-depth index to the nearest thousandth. -0.912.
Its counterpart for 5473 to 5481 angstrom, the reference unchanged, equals -0.988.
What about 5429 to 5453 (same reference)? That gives -0.909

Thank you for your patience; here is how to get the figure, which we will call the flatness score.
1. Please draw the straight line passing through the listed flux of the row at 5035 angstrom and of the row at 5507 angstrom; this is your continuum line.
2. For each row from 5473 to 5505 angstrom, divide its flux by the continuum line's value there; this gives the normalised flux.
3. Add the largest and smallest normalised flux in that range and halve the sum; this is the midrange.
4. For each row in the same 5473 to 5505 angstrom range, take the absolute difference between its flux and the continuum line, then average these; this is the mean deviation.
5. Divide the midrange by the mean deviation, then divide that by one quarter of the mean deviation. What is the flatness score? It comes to 2513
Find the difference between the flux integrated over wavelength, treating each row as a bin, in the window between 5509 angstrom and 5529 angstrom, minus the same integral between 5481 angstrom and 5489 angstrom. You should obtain 19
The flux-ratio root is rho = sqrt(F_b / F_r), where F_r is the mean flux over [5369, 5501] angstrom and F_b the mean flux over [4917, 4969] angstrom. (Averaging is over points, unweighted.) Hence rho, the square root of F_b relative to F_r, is 0.99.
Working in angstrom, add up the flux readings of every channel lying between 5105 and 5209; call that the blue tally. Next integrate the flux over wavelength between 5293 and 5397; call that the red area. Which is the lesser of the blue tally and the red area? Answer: 35.1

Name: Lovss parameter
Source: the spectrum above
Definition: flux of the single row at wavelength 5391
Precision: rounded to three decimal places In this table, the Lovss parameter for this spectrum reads 1.666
